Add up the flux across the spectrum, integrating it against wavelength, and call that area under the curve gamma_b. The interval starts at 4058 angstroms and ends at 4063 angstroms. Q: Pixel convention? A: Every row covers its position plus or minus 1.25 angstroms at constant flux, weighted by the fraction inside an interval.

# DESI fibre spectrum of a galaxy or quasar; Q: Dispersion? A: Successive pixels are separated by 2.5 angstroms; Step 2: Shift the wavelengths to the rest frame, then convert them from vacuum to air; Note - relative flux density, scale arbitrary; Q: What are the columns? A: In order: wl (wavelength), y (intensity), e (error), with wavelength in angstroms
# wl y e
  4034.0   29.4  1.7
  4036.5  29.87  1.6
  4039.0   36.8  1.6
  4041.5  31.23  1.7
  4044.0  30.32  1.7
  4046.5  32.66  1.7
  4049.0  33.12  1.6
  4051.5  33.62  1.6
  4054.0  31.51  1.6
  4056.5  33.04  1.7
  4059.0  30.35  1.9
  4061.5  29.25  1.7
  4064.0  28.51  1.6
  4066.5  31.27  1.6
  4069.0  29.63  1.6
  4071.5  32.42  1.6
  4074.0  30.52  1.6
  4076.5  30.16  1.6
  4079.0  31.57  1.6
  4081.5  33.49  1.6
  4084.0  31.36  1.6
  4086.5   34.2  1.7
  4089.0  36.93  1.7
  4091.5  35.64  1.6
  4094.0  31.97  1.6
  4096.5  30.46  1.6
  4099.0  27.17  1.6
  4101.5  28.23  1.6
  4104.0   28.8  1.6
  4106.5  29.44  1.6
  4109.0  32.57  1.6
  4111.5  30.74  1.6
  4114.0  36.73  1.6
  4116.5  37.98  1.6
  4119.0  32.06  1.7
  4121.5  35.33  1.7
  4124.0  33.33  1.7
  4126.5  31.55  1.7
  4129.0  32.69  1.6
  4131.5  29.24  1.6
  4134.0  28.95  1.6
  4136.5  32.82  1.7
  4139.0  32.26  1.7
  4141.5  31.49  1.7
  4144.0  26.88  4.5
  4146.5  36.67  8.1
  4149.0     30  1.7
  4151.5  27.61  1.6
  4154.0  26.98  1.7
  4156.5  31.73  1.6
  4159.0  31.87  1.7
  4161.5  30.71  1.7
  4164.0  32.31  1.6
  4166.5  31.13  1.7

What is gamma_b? 149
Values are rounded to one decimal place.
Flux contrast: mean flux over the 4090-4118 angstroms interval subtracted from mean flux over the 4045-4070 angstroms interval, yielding -0.5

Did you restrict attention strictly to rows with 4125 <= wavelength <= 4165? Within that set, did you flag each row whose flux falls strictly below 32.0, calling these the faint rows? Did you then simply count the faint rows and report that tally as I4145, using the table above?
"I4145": 11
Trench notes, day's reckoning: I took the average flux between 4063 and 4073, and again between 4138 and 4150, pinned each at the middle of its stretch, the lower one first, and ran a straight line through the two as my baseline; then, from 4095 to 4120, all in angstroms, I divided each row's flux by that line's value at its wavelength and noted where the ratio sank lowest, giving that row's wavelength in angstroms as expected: 4099.0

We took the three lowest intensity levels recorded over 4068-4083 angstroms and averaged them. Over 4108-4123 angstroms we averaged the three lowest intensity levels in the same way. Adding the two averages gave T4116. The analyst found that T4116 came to 61.9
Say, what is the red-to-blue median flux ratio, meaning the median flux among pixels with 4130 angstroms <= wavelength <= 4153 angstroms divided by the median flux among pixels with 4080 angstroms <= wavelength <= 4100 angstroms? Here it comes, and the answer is 0.92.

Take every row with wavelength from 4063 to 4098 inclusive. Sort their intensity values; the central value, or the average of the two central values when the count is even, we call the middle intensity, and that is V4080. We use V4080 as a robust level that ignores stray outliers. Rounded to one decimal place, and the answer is 31.5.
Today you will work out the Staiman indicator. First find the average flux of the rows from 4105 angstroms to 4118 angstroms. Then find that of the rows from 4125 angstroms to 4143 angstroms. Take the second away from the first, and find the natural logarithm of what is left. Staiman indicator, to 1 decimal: 0.8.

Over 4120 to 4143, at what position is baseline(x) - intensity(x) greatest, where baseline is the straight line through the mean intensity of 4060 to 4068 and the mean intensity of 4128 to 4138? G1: 4134.0 angstroms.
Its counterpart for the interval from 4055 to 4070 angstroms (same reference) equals 4064.0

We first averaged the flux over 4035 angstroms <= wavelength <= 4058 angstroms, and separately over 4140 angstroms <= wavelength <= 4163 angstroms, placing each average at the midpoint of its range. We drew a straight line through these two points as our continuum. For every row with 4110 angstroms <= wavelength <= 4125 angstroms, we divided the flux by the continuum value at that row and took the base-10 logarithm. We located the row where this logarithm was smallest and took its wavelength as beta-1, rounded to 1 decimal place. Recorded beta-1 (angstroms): 4111.5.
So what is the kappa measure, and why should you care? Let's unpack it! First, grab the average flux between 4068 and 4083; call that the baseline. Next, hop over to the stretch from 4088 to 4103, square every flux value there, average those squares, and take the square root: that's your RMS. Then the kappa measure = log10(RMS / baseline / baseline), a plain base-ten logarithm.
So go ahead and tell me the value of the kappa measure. -1.49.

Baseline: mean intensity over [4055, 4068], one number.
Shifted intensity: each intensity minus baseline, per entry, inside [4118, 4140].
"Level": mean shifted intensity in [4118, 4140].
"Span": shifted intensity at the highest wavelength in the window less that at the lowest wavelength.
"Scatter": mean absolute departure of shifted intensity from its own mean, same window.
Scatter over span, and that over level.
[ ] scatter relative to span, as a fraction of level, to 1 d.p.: 4.6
